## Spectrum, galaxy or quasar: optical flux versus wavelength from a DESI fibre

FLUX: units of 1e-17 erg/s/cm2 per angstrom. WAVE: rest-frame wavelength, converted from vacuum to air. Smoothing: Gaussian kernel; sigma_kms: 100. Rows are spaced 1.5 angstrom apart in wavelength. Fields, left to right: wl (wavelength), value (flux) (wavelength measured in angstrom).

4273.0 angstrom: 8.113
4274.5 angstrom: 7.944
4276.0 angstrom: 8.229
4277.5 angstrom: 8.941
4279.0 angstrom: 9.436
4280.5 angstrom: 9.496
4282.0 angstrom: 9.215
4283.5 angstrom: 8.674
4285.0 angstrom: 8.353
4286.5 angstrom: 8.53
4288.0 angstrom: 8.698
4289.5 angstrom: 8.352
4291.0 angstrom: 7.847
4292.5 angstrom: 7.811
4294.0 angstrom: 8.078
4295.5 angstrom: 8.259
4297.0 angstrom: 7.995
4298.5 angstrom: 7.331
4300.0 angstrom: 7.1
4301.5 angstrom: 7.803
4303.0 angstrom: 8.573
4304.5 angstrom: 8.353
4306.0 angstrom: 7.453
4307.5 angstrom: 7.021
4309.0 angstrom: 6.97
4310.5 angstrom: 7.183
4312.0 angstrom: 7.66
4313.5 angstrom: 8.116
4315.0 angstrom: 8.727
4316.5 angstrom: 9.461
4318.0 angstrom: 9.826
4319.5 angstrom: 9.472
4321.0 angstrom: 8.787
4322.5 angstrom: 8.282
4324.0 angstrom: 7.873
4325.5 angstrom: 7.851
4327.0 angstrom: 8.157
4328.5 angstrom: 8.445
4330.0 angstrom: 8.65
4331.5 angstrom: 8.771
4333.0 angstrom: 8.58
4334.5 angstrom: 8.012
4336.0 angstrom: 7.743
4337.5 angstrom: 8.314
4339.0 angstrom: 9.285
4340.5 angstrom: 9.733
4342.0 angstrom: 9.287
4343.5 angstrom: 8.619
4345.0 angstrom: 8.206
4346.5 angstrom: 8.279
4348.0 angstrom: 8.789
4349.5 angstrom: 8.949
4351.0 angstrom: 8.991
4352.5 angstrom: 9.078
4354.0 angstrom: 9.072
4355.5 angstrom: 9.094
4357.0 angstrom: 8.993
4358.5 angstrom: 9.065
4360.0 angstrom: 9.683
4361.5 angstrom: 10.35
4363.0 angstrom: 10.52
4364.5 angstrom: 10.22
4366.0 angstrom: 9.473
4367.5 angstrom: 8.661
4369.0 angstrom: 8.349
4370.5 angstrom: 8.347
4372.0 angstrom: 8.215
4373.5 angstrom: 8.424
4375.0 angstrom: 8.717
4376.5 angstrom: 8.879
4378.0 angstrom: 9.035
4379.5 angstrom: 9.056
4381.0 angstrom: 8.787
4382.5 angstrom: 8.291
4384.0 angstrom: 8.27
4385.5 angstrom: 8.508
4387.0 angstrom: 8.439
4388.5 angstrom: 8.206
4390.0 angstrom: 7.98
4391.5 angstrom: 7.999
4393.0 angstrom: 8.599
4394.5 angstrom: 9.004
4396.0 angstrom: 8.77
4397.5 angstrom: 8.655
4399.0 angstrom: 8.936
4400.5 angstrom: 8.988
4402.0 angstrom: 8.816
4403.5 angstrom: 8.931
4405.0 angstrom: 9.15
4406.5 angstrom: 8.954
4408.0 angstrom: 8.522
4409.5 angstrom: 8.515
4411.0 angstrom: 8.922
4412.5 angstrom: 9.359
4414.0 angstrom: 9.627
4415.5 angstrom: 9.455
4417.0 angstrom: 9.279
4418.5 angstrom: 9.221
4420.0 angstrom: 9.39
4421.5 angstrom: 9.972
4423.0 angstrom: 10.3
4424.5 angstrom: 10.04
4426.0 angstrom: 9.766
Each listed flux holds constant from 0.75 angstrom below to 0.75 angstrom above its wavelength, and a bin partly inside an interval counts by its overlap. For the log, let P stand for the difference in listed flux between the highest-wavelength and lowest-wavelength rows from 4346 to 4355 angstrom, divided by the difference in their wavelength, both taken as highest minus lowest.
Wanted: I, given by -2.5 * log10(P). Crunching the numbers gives 2.4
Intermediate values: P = 0.11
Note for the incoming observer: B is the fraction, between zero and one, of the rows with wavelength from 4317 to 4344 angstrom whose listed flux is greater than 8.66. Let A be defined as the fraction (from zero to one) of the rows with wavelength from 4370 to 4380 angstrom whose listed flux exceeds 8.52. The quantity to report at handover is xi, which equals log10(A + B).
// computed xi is -0.018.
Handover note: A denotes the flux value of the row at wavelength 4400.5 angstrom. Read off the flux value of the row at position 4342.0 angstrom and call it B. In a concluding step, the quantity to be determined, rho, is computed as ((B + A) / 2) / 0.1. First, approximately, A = 8.988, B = 9.287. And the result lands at 91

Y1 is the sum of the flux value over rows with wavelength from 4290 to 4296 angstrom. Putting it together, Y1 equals 32.0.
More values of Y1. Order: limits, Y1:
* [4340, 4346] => 35.8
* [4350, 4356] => 36.2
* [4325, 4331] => 33.1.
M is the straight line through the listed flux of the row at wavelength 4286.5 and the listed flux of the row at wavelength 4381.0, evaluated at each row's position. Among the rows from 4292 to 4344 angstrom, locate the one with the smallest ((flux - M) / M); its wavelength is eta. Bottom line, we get 4309.0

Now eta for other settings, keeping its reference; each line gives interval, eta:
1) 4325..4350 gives 4336.0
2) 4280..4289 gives 4285.0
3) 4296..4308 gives 4307.5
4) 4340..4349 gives 4345.0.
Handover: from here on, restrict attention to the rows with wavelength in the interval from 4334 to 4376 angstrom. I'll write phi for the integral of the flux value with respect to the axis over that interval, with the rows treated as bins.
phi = 376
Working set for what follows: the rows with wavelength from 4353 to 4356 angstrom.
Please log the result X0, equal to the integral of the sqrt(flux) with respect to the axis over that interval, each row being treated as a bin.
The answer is 9.0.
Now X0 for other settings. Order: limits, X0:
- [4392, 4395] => 8.9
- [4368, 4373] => 14.4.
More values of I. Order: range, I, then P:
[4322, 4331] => 3.3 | 0.05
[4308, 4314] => 1.5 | 0.25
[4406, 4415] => 2.6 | 0.09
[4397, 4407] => 3.7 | 0.03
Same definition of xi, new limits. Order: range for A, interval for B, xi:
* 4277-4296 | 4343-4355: 0.066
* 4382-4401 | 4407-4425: 0.112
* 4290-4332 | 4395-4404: 0.049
